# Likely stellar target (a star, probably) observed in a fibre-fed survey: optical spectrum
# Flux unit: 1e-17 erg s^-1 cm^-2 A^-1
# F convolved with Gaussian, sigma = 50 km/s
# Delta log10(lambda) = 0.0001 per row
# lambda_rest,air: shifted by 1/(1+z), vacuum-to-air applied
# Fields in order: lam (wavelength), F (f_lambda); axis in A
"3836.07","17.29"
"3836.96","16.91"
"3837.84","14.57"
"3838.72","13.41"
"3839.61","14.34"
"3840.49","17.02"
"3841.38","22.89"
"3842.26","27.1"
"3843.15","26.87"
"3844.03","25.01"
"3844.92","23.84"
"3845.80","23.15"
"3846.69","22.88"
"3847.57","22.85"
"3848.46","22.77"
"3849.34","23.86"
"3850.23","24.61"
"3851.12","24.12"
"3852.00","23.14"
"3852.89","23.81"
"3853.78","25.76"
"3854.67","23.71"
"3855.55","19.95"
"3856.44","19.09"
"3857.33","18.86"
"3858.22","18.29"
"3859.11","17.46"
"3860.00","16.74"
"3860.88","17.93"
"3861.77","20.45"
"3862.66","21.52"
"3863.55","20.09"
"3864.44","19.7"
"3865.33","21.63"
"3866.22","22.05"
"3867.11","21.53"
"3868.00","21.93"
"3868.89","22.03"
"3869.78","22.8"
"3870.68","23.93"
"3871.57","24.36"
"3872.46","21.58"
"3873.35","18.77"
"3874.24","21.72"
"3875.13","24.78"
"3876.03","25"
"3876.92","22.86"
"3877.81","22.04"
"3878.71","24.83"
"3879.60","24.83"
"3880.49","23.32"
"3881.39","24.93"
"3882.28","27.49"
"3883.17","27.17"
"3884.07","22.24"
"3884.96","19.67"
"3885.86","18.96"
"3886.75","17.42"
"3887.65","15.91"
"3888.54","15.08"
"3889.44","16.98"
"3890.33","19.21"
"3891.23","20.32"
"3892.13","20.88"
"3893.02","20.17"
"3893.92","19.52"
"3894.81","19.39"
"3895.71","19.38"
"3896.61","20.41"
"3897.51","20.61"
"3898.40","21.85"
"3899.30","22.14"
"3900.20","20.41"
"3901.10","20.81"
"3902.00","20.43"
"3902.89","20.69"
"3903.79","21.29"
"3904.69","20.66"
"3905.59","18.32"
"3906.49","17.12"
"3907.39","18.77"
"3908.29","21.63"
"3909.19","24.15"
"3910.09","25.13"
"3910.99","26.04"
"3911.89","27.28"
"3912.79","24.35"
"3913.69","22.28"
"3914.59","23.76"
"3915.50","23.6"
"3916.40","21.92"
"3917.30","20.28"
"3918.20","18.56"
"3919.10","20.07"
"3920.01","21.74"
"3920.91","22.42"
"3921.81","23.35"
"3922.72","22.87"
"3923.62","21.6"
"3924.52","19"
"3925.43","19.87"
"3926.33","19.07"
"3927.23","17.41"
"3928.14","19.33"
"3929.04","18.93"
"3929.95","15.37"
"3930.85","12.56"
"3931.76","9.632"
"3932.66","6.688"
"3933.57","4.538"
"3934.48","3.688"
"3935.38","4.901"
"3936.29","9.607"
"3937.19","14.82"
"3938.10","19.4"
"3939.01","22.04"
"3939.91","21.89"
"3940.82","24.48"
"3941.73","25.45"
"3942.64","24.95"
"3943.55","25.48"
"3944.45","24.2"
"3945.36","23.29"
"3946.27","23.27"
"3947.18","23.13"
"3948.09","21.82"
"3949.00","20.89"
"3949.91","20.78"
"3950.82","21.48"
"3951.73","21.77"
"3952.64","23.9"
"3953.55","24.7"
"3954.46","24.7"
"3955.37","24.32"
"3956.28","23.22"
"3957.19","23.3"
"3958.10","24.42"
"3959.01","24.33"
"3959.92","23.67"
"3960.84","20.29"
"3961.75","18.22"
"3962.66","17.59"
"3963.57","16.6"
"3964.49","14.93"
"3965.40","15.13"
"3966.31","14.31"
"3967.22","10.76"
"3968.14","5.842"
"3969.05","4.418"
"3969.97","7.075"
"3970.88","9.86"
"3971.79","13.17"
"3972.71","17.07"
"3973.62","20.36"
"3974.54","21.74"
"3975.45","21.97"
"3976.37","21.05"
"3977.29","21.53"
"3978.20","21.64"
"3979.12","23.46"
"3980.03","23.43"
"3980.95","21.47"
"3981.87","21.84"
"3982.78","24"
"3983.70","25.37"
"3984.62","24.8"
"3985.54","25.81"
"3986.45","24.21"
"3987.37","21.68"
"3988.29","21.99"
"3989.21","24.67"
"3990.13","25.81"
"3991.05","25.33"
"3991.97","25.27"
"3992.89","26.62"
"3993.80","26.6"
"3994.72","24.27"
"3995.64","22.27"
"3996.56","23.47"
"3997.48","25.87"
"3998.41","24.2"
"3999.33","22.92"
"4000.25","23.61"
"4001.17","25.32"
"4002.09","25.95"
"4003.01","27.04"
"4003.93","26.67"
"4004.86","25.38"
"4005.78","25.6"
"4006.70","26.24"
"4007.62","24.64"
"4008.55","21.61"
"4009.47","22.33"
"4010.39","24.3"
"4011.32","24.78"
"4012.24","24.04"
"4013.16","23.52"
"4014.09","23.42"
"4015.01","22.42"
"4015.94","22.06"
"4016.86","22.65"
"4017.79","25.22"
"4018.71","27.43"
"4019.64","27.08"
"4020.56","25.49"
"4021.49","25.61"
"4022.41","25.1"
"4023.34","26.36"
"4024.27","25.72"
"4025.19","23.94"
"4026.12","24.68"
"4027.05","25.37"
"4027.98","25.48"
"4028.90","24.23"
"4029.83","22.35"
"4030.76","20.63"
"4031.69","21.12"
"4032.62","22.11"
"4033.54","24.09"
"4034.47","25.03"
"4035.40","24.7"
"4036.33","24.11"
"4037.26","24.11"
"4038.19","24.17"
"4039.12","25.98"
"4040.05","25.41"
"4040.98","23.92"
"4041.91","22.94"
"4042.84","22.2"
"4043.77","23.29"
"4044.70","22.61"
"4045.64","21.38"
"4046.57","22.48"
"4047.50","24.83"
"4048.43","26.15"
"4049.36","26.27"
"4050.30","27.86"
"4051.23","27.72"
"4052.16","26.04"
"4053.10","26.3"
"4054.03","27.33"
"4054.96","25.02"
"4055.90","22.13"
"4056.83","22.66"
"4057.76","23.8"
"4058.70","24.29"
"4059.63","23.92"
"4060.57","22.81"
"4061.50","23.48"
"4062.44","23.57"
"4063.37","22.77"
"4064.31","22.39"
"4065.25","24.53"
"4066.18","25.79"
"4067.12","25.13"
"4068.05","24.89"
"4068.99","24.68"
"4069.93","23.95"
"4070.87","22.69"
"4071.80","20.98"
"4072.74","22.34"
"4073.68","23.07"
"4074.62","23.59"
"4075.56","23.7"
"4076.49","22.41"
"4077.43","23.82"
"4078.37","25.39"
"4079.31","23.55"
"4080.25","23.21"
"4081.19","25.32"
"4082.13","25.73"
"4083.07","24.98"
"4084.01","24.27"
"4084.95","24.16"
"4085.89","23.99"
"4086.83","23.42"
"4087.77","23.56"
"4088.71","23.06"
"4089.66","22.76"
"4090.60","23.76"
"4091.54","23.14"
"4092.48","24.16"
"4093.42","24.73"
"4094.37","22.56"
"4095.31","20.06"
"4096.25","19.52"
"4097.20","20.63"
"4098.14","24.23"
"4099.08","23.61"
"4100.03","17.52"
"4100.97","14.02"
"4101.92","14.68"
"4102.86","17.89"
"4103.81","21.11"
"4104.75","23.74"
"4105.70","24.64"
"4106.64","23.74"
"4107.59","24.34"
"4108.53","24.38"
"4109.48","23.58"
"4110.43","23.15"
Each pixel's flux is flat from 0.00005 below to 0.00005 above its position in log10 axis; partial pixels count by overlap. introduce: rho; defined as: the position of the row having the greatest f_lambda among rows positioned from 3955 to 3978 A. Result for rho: 3958.10 A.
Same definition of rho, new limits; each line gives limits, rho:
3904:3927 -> 3911.89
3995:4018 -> 4003.01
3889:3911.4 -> 3910.99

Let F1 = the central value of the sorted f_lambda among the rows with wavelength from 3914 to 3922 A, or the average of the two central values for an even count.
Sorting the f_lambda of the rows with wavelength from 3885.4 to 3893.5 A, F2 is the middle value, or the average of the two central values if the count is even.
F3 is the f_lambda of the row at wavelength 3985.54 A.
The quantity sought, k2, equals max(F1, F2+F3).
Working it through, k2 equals 44.8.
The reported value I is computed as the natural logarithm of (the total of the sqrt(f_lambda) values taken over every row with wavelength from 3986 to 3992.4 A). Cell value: 3.54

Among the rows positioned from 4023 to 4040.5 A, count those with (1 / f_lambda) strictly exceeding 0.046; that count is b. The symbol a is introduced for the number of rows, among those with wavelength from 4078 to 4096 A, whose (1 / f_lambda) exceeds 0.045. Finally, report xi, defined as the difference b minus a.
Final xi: 1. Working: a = 1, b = 2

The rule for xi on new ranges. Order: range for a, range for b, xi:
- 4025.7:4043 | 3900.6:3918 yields 6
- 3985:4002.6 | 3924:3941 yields 14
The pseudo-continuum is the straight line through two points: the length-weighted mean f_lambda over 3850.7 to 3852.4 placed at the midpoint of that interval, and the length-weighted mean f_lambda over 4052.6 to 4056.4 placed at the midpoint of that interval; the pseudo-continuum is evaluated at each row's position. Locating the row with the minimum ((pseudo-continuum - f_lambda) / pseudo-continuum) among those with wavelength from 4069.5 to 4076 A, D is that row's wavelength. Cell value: 4069.93 A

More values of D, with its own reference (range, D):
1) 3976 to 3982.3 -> 3979.12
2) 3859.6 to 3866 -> 3865.33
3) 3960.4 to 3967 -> 3960.84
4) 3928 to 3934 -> 3928.14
